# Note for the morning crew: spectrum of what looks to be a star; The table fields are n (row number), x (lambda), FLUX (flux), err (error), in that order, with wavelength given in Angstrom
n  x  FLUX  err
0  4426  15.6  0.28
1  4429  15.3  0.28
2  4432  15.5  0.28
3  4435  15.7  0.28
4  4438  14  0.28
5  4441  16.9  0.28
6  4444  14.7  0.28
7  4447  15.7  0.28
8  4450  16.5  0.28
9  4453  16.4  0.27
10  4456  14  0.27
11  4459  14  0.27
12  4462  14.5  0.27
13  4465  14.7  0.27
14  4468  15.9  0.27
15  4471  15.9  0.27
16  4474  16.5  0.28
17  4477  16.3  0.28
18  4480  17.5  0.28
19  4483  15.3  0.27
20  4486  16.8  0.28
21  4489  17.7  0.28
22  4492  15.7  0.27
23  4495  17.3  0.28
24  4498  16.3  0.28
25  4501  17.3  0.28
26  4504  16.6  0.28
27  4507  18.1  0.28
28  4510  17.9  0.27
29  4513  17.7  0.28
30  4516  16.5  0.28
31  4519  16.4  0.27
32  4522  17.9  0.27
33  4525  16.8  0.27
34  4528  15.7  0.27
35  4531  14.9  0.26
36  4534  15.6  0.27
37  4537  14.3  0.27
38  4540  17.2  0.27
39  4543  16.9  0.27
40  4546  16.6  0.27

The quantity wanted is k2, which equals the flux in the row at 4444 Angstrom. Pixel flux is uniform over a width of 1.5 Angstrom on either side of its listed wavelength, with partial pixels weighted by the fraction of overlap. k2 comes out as 14.7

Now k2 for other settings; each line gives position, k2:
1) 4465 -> 14.7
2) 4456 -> 14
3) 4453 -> 16.4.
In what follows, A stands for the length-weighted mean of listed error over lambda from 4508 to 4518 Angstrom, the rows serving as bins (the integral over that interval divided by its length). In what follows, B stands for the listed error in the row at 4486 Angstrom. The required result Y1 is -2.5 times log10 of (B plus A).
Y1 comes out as 0.636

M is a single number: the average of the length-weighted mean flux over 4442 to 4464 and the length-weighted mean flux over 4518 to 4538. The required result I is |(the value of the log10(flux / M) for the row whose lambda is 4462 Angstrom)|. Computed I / 0.03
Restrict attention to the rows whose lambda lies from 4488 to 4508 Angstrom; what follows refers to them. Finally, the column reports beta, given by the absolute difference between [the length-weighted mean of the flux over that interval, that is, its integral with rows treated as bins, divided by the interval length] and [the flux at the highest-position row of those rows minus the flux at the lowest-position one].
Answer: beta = 16.6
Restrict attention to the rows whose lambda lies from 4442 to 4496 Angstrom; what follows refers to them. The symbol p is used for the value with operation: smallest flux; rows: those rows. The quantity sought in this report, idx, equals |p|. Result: 14.0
